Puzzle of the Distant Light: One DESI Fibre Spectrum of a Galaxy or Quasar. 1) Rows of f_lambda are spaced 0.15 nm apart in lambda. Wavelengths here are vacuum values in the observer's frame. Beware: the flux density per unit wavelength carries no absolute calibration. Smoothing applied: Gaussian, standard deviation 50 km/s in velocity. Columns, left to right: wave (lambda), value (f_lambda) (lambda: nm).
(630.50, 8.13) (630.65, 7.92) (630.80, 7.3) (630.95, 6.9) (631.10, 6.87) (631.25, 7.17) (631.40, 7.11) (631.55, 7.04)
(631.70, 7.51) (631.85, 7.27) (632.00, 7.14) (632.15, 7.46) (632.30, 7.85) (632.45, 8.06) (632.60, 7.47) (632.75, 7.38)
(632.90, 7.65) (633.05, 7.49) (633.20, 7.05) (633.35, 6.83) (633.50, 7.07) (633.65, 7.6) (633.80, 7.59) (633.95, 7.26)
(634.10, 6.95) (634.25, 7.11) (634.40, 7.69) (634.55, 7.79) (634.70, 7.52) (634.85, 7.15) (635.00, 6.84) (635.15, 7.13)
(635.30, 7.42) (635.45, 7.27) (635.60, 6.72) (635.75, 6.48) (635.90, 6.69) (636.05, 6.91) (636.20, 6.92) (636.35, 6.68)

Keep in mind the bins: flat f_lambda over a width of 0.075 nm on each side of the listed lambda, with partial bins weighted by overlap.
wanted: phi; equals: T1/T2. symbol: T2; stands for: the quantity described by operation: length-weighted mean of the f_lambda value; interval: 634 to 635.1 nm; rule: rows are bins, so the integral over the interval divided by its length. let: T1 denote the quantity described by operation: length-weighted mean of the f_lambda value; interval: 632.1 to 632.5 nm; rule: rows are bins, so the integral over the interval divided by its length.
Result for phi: 1.07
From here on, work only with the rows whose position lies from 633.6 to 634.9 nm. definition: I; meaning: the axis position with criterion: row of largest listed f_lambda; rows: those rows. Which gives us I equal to 634.55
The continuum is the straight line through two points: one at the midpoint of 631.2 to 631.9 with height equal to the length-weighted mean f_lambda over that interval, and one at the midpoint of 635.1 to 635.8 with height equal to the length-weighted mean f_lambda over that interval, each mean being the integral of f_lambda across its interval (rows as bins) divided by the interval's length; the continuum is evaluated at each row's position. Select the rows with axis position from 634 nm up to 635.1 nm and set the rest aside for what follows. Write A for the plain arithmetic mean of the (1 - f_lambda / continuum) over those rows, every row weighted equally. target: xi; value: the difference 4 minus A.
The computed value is 4.03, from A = -0.032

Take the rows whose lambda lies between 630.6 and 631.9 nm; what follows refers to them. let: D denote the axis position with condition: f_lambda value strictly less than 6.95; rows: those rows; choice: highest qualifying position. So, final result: 631.10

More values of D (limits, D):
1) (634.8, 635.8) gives 635.75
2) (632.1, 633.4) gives 633.35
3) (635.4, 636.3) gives 636.20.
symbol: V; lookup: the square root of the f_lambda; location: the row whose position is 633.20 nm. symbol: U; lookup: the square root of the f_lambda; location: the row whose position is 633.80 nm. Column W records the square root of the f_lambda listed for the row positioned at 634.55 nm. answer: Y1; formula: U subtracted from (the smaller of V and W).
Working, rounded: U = 2.75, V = 2.66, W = 2.79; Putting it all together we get -0.10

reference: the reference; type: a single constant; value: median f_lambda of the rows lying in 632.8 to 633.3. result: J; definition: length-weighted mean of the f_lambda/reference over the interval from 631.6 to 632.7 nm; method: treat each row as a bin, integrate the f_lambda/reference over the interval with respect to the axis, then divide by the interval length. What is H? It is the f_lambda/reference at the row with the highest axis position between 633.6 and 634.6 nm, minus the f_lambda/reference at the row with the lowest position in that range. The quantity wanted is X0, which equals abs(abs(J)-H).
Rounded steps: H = 0.025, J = 1.00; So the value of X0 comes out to 0.98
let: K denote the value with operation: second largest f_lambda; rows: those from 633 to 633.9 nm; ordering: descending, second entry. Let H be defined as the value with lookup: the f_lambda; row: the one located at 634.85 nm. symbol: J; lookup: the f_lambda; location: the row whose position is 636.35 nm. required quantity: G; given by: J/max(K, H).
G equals 0.88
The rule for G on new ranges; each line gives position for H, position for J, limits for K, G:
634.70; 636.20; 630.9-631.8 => 0.92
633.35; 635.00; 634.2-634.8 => 0.89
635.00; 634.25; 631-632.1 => 0.98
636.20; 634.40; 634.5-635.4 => 1.02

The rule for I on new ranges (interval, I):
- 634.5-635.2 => 634.55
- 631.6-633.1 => 632.45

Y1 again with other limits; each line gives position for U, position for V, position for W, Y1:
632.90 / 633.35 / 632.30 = -0.15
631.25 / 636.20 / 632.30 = -0.05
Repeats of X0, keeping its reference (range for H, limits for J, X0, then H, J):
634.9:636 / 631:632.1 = 0.98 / -0.020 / 0.96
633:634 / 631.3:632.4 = 1.01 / -0.031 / 0.98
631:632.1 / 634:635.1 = 0.94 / 0.036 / 0.97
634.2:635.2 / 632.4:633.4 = 0.99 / 0.003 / 0.99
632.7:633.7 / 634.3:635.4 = 0.95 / 0.029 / 0.98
